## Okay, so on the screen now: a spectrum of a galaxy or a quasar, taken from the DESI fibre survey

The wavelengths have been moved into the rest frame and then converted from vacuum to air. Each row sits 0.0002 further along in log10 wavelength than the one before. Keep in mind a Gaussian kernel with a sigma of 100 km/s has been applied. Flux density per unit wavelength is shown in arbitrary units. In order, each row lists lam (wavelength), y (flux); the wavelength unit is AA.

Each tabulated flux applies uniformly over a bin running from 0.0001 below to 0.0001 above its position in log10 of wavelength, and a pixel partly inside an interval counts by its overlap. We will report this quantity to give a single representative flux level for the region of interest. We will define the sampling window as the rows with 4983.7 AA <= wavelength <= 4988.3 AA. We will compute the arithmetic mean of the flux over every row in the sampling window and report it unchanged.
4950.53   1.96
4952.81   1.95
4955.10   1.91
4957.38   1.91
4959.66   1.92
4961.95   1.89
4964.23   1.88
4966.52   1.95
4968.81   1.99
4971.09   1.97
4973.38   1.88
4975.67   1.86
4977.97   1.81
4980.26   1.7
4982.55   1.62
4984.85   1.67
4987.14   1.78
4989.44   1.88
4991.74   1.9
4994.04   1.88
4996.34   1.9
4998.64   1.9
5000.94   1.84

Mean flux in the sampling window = 1.73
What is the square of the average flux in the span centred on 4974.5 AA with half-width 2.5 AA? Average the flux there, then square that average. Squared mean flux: 3.50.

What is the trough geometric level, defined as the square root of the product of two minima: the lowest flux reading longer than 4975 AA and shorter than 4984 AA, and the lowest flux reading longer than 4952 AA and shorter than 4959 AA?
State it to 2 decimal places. 1.76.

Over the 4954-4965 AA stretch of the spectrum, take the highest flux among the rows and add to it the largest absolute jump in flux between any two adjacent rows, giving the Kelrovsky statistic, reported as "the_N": 1.95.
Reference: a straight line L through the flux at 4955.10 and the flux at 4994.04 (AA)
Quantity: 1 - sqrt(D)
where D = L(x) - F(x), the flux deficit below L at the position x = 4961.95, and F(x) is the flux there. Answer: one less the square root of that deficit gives 0.88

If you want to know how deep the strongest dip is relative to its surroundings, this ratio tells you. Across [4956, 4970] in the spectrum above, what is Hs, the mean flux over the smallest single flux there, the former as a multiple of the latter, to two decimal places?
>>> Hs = 1.02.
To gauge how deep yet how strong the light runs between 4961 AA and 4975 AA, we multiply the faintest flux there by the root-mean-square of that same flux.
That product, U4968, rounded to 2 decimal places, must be 3.62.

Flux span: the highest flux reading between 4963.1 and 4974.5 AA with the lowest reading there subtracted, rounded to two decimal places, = 0.11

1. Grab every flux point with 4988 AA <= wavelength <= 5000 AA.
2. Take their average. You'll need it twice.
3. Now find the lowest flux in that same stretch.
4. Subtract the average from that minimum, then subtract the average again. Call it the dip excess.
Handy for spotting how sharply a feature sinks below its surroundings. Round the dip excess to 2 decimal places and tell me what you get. -1.90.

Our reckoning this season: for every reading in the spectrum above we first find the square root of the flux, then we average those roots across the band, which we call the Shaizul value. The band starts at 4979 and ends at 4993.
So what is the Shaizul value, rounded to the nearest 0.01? 1.33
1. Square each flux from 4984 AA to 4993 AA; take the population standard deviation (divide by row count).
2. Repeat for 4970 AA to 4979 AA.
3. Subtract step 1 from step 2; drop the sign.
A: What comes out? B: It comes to 0.11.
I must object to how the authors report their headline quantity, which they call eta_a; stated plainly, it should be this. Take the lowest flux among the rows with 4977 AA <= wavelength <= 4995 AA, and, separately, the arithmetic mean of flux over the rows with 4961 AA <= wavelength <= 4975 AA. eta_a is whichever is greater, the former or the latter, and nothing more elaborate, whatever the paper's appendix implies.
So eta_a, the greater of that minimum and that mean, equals 1.93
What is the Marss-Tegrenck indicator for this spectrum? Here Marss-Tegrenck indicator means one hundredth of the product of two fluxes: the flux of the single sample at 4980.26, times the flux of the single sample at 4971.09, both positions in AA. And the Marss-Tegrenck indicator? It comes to 0.0335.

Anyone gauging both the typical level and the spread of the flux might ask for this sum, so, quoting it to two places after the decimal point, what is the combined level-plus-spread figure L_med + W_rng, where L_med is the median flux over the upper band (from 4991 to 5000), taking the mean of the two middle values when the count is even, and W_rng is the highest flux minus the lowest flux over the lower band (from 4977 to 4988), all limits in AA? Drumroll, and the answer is 2.09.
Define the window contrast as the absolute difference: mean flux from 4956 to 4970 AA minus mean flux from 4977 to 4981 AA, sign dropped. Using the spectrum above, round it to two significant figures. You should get 0.17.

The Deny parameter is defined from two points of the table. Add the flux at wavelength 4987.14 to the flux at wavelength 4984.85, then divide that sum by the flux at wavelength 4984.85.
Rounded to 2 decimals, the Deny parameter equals 2.07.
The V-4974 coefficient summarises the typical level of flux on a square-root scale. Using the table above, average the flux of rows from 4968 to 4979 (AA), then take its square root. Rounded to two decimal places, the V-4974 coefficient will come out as 1.38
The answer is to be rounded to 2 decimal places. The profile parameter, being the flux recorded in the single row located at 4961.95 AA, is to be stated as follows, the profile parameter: 1.89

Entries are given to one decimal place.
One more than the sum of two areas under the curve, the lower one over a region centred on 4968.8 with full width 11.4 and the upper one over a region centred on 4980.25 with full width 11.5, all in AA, 43.0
